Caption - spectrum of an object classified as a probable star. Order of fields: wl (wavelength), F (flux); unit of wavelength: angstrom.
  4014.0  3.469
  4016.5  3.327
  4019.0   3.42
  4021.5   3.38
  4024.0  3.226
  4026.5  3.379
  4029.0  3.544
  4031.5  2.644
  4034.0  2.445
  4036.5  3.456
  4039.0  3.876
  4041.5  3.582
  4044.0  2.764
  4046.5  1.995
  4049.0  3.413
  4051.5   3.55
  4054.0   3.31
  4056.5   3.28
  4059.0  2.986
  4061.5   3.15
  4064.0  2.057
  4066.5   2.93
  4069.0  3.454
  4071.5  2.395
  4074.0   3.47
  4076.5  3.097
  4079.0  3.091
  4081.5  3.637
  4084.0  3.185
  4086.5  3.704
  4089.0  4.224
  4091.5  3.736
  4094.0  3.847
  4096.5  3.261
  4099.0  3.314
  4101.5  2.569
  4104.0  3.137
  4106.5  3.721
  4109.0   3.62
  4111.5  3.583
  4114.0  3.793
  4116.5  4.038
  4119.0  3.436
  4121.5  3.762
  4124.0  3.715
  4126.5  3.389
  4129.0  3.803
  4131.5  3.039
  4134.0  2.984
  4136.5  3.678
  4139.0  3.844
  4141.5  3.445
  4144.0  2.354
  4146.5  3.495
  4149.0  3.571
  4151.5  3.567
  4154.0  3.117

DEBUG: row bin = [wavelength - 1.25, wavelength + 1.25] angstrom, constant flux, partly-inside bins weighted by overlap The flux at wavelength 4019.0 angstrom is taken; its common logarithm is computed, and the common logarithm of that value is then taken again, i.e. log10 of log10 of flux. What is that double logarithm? -0.27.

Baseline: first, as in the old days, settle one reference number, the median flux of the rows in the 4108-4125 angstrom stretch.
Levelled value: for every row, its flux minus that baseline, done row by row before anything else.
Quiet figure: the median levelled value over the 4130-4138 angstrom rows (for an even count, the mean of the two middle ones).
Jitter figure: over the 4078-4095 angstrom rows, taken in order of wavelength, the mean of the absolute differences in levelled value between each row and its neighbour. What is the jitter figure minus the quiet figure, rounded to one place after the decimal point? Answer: 1.1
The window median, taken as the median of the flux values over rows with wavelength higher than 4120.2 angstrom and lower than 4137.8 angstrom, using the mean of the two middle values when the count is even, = 3.7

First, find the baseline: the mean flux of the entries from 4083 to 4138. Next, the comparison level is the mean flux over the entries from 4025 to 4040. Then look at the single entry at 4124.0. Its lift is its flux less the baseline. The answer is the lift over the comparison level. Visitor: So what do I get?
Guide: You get 0.06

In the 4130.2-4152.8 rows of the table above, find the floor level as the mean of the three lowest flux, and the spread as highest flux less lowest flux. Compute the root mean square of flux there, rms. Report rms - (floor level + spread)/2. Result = 1.22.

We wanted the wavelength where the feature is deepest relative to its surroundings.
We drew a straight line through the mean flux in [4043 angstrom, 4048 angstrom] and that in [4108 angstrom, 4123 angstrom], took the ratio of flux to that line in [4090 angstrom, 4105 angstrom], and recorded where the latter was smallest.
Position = 4101.5 angstrom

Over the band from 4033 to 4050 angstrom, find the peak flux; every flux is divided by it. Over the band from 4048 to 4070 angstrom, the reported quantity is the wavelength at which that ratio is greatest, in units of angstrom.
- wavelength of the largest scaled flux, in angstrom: 4051.5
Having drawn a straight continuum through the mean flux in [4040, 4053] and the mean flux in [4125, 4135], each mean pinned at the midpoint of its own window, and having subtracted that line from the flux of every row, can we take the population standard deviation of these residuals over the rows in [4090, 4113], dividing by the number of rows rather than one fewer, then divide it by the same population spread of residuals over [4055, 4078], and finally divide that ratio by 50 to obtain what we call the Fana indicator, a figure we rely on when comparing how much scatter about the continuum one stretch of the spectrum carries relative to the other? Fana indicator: 0.0170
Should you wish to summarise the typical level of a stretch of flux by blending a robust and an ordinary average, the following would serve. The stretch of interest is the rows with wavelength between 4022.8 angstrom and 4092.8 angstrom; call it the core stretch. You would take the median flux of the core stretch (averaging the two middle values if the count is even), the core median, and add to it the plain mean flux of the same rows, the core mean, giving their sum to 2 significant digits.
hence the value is 6.5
